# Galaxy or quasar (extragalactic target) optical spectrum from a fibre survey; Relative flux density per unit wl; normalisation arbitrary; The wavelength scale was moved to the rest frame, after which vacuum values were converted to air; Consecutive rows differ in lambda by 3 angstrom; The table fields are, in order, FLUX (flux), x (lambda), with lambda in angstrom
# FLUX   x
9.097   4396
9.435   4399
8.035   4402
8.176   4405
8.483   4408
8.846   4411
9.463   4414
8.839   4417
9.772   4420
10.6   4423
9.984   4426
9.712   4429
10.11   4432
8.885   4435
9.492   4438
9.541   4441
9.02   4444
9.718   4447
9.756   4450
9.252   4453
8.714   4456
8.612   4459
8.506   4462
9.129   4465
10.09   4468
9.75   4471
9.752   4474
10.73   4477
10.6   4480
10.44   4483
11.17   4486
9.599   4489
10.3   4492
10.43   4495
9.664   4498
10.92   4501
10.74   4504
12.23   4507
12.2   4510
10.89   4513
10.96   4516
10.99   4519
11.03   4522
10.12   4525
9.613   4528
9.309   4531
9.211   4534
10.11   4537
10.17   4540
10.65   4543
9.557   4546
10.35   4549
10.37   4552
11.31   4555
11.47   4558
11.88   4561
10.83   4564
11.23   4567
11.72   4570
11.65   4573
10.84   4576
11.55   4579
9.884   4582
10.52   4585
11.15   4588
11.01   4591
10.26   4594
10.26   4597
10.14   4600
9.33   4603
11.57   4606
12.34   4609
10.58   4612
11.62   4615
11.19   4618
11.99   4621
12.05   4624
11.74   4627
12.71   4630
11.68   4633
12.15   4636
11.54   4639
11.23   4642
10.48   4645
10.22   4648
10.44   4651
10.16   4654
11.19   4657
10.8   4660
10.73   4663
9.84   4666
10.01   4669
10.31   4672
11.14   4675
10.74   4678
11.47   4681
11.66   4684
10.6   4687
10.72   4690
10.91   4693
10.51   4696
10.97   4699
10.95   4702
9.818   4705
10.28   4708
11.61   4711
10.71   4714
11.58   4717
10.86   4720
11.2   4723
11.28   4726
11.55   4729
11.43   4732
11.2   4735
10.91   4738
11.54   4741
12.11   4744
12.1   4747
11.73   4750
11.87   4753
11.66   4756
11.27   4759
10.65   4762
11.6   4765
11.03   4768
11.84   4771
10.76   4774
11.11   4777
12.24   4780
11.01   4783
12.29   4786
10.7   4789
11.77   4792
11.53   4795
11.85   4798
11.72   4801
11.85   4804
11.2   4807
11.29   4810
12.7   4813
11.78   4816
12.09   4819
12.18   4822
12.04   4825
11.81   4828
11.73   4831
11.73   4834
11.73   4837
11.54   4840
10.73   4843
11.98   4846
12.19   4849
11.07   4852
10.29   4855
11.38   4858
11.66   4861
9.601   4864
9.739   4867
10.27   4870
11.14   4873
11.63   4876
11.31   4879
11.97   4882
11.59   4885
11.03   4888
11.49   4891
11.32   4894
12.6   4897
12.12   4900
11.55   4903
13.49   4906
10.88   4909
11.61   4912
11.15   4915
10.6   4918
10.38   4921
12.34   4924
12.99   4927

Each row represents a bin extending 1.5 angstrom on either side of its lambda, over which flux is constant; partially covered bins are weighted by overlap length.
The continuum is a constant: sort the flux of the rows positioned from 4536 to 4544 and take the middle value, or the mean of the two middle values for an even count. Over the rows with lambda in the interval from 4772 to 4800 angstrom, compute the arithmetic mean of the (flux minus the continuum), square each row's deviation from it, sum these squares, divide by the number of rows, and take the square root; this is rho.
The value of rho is 0.57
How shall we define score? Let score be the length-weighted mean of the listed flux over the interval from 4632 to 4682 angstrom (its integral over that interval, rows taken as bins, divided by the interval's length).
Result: 10.8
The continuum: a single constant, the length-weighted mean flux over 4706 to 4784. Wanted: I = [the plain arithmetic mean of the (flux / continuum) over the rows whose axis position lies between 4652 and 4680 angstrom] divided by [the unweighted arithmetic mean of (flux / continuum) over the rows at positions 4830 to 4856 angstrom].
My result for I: 0.92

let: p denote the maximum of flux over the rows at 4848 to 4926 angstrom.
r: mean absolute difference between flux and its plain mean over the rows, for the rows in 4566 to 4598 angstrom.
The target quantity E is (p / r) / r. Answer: 51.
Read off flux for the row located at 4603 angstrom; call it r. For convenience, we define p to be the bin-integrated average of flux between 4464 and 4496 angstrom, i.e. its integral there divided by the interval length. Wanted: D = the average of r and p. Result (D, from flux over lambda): 9.8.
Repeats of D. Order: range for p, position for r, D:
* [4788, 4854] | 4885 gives 11.6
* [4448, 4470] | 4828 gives 10.5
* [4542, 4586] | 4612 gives 10.8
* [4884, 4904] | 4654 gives 10.9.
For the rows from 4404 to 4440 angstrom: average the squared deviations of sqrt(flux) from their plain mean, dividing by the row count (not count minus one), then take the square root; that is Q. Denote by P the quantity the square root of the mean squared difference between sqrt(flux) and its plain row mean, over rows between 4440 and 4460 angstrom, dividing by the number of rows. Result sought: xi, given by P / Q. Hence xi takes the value 0.63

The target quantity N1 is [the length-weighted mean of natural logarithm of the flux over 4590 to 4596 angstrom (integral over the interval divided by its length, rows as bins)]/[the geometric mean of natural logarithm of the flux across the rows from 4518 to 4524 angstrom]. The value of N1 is 0.98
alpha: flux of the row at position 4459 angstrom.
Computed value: 8.612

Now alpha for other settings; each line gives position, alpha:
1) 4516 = 10.96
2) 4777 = 11.11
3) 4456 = 8.714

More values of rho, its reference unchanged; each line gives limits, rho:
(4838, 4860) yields 0.62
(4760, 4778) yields 0.43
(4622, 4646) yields 0.62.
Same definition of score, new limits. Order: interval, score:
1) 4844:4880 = 11.0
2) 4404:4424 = 9.2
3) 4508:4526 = 11.1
